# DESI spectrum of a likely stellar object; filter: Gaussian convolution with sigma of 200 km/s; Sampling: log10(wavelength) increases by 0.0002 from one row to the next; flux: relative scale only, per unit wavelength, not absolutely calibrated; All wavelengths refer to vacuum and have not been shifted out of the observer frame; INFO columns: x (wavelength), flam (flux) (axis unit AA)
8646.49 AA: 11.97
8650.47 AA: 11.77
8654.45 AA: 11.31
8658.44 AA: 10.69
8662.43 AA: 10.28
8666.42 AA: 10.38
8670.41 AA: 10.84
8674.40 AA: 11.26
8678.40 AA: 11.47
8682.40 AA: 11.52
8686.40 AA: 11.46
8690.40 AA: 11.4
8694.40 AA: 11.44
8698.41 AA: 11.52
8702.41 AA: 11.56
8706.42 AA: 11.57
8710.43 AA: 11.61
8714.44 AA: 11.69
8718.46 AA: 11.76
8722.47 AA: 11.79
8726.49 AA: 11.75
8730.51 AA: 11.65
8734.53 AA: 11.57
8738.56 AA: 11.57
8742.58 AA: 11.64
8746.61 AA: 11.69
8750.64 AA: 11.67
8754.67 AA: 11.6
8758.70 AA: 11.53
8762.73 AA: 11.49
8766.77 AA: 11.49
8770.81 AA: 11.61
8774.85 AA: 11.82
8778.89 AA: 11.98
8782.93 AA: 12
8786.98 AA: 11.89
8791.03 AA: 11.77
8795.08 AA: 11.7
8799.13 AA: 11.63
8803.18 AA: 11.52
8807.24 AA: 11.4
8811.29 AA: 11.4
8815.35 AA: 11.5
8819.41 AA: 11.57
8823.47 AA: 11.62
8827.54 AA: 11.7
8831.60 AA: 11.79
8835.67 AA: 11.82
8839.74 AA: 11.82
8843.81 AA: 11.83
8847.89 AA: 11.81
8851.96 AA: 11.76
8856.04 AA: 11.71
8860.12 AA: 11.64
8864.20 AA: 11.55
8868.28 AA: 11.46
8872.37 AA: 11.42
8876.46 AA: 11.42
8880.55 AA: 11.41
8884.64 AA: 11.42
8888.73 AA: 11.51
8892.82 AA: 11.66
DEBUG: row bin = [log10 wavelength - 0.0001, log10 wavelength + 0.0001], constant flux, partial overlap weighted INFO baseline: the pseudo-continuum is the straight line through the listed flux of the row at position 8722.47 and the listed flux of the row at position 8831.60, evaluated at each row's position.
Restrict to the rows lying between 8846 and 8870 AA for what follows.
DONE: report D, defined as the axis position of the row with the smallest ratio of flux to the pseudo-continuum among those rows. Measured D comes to 8868.28 AA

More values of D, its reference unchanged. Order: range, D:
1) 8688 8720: 8690.40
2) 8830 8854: 8851.96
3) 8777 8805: 8803.18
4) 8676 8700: 8690.40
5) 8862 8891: 8880.55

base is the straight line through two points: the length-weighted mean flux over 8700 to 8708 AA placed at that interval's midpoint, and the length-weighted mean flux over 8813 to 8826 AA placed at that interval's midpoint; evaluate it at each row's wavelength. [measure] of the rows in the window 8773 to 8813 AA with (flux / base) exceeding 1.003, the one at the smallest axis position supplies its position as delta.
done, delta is 8774.85 AA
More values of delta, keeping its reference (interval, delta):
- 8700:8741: 8710.43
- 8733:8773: 8742.58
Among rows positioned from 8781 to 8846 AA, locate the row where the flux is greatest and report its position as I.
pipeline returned 8782.93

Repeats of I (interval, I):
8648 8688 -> 8650.47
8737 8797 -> 8782.93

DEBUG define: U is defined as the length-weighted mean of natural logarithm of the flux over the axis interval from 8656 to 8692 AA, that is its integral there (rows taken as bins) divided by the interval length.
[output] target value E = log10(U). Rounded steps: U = 2.40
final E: 0.380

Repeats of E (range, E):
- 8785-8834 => 0.390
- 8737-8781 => 0.390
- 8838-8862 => 0.392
